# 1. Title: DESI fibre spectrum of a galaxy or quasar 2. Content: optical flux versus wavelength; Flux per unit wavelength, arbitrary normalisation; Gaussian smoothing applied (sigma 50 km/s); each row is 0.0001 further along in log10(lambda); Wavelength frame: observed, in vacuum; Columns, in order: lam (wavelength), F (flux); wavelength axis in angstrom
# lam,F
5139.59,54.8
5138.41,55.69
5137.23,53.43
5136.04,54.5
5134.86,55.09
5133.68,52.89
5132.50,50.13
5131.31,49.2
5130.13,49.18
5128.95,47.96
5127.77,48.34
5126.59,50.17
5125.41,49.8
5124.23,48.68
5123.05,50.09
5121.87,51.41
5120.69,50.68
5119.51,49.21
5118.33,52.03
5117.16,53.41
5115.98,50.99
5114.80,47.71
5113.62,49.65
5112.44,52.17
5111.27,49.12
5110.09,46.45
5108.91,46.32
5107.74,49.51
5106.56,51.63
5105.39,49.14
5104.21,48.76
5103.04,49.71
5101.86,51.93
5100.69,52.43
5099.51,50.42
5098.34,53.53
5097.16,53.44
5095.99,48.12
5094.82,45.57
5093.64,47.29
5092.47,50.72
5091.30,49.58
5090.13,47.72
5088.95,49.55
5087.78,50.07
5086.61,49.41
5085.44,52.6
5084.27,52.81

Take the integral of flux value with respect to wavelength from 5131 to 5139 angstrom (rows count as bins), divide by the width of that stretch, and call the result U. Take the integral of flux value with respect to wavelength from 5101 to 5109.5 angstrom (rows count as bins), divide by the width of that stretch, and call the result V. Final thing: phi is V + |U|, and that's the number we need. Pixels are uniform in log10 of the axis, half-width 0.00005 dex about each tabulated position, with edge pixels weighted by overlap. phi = 102.8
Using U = 53.1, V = 49.7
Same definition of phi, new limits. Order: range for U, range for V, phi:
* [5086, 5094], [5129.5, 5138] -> 101.4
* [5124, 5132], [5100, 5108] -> 99.5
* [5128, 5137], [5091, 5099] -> 101.0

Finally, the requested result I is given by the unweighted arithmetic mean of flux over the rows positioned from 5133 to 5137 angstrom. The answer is 54.2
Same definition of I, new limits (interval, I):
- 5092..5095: 47.9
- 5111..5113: 50.6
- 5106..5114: 49.3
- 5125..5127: 50.0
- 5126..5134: 49.7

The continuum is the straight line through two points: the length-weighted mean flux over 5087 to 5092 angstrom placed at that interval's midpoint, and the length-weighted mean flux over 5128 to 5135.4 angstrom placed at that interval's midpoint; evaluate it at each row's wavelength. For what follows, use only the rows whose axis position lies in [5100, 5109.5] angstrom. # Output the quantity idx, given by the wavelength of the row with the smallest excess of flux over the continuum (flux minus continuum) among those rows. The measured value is 5108.91 angstrom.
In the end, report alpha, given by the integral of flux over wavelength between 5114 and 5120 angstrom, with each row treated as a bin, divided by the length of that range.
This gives 50.7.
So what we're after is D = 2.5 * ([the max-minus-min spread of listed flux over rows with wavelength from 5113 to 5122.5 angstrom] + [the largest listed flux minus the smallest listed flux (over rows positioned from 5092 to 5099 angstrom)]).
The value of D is 34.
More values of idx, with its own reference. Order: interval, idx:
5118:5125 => 5124.23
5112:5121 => 5114.80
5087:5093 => 5090.13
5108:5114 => 5108.91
